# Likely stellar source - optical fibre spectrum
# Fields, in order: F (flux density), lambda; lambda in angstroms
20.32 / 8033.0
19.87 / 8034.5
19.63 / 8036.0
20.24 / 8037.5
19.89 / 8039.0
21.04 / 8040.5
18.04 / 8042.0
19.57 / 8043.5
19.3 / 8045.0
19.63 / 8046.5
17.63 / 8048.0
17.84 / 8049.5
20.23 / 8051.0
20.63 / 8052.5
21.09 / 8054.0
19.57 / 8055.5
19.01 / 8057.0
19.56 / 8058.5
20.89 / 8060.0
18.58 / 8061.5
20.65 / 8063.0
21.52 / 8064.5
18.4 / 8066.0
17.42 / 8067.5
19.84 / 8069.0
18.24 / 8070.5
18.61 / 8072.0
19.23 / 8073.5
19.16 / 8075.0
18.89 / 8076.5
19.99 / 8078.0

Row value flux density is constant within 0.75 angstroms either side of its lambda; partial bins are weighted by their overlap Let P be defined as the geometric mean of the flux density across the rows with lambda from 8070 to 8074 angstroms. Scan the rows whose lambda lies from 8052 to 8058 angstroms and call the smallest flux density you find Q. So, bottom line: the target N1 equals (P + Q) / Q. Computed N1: 1.98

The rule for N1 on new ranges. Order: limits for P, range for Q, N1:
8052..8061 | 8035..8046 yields 2.11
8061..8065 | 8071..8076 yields 2.09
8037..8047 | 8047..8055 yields 2.11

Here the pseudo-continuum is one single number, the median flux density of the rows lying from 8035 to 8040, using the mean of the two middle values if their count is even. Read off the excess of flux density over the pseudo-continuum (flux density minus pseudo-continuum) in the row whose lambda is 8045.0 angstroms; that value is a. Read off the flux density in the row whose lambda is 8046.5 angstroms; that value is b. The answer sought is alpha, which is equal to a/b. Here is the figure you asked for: -0.03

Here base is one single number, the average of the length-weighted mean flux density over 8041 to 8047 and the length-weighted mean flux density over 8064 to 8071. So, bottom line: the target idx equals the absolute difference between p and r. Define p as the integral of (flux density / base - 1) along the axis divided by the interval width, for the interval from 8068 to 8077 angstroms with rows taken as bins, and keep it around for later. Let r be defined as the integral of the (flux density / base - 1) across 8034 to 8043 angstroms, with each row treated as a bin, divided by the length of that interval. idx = 0.043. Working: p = -0.008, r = 0.035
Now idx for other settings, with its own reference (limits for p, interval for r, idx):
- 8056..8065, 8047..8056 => 0.025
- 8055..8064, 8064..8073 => 0.043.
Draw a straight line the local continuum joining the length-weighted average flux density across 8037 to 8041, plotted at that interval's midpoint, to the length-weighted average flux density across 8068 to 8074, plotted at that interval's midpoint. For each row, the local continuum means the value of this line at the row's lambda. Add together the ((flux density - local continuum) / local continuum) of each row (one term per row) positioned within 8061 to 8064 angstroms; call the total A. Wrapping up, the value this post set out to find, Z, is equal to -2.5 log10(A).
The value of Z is 3.7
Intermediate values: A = 0.03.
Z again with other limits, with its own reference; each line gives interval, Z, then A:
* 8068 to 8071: 5.2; 0.01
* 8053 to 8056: 2.9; 0.07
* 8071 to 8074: 5.0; 0.01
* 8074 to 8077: 3.6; 0.04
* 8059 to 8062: 3.6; 0.04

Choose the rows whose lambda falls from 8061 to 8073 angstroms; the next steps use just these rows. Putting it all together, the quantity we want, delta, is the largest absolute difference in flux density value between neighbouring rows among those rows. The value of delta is 3.1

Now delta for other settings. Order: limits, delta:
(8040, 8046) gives 3.0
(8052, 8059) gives 1.5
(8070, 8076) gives 0.6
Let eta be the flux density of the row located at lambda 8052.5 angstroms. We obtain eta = 20.63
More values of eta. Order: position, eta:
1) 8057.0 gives 19.01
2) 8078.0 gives 19.99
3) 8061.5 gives 18.58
